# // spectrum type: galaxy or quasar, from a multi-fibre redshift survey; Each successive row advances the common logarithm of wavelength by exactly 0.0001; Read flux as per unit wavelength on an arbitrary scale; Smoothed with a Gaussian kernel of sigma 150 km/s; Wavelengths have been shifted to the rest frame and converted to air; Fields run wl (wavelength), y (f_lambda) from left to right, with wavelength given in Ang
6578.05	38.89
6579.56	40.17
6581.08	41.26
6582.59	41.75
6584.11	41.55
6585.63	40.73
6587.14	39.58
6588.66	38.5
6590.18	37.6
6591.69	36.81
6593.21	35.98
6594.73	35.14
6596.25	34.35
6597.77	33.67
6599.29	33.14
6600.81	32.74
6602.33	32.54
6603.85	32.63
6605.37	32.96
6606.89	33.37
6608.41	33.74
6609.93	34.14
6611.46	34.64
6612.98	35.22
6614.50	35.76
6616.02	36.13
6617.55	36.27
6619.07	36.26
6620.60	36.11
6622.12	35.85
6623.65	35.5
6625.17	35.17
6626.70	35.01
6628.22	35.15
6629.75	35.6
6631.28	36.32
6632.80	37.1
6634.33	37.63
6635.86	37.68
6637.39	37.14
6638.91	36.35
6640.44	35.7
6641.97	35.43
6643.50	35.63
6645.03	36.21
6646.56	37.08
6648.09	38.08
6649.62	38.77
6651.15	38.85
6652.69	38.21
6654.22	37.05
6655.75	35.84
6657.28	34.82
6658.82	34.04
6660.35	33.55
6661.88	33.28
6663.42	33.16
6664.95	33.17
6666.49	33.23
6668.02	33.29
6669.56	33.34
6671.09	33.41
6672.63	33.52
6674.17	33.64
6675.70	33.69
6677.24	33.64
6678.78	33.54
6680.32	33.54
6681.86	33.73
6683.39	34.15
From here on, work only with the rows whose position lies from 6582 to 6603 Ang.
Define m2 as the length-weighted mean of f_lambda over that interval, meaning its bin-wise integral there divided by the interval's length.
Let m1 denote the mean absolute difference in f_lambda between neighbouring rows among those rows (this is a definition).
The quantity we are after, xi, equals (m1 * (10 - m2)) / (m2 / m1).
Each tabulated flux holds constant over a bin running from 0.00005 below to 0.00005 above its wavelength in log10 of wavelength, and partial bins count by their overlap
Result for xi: -0.37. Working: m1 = 0.7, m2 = 36.7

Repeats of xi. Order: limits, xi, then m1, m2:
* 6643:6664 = -0.34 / 0.7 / 36.1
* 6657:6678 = -0.02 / 0.2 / 33.5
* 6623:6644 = -0.13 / 0.4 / 36.1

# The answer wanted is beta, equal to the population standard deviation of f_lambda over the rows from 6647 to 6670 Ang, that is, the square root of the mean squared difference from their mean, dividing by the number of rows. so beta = 2.2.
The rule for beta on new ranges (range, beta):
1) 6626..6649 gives 1.0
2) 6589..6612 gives 1.5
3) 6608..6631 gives 0.7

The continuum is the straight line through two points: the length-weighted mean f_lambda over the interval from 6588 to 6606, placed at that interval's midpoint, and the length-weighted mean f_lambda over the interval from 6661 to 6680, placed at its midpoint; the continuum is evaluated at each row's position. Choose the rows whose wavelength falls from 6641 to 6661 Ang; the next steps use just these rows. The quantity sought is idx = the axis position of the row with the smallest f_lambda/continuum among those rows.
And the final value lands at 6660.35 Ang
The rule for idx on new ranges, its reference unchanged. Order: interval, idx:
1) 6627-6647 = 6628.22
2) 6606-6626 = 6606.89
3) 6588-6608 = 6602.33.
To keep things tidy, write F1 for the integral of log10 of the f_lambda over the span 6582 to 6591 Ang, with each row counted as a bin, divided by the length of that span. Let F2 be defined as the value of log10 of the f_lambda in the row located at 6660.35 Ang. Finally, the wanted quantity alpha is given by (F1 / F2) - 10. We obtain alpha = -8.951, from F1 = 1.60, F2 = 1.53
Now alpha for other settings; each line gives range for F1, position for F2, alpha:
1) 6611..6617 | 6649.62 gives -9.024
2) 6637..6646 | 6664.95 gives -8.976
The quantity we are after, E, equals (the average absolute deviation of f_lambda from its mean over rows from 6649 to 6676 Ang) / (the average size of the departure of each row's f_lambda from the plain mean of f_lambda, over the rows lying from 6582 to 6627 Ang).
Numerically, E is 0.9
